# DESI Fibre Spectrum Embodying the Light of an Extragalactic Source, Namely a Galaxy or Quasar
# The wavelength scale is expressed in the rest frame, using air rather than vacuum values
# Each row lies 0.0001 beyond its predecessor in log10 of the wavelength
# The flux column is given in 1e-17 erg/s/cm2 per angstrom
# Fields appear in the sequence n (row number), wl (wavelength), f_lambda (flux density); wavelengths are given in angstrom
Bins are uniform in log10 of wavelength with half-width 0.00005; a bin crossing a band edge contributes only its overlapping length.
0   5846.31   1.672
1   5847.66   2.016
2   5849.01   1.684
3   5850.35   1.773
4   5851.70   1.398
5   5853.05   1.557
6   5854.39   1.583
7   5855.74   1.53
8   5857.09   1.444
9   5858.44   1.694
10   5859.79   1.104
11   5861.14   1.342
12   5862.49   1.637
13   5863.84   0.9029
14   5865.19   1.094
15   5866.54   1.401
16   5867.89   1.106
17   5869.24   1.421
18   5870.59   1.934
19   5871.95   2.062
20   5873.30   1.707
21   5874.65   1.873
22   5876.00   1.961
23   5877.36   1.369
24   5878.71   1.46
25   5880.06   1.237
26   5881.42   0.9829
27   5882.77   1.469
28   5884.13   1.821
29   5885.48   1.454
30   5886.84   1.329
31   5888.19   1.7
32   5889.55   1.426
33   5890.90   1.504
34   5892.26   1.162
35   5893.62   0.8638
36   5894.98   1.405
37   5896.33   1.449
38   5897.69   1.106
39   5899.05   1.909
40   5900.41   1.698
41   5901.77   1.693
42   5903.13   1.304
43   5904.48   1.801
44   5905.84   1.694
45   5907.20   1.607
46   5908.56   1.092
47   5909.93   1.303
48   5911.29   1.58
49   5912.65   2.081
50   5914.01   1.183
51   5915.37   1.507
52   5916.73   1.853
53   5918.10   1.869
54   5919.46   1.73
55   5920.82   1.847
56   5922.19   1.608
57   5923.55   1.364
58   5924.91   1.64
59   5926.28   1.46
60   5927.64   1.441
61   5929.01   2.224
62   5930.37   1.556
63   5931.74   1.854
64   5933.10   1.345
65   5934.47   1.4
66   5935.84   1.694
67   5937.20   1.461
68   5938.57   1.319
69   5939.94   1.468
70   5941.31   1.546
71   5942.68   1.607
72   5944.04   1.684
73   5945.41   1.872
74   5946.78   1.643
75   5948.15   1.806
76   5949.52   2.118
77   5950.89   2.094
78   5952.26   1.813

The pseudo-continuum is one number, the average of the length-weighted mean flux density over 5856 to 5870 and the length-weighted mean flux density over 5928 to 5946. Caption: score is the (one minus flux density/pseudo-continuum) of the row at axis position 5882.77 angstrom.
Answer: 0.00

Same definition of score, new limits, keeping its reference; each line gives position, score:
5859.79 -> 0.25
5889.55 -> 0.03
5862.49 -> -0.11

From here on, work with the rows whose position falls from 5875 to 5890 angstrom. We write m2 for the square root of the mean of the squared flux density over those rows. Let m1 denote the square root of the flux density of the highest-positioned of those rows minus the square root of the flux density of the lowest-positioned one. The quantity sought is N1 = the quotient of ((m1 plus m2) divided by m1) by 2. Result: -3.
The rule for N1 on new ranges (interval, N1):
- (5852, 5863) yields 24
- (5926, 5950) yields 4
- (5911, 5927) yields -17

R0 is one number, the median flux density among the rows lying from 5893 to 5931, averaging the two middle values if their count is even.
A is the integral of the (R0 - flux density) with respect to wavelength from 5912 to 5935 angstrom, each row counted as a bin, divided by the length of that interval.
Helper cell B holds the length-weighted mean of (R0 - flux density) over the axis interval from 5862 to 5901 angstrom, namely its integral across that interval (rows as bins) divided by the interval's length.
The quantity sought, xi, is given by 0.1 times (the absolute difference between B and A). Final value 0.018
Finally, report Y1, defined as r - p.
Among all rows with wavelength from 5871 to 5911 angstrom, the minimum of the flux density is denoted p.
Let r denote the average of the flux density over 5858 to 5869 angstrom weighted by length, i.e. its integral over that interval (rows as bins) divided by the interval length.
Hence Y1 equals 0.42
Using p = 0.8638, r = 1.28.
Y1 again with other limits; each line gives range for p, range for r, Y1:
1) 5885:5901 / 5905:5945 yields 0.73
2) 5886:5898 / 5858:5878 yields 0.64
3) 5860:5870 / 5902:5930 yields 0.71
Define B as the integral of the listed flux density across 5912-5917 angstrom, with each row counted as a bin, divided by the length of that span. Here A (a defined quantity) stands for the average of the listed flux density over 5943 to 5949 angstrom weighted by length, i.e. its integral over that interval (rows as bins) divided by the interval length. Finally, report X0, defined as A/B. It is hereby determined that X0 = 1.07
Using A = 1.75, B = 1.64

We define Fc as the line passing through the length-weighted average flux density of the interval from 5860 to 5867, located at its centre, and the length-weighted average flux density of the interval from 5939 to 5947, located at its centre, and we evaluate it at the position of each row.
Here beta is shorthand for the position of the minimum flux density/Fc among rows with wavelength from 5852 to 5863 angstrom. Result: 5859.79 angstrom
